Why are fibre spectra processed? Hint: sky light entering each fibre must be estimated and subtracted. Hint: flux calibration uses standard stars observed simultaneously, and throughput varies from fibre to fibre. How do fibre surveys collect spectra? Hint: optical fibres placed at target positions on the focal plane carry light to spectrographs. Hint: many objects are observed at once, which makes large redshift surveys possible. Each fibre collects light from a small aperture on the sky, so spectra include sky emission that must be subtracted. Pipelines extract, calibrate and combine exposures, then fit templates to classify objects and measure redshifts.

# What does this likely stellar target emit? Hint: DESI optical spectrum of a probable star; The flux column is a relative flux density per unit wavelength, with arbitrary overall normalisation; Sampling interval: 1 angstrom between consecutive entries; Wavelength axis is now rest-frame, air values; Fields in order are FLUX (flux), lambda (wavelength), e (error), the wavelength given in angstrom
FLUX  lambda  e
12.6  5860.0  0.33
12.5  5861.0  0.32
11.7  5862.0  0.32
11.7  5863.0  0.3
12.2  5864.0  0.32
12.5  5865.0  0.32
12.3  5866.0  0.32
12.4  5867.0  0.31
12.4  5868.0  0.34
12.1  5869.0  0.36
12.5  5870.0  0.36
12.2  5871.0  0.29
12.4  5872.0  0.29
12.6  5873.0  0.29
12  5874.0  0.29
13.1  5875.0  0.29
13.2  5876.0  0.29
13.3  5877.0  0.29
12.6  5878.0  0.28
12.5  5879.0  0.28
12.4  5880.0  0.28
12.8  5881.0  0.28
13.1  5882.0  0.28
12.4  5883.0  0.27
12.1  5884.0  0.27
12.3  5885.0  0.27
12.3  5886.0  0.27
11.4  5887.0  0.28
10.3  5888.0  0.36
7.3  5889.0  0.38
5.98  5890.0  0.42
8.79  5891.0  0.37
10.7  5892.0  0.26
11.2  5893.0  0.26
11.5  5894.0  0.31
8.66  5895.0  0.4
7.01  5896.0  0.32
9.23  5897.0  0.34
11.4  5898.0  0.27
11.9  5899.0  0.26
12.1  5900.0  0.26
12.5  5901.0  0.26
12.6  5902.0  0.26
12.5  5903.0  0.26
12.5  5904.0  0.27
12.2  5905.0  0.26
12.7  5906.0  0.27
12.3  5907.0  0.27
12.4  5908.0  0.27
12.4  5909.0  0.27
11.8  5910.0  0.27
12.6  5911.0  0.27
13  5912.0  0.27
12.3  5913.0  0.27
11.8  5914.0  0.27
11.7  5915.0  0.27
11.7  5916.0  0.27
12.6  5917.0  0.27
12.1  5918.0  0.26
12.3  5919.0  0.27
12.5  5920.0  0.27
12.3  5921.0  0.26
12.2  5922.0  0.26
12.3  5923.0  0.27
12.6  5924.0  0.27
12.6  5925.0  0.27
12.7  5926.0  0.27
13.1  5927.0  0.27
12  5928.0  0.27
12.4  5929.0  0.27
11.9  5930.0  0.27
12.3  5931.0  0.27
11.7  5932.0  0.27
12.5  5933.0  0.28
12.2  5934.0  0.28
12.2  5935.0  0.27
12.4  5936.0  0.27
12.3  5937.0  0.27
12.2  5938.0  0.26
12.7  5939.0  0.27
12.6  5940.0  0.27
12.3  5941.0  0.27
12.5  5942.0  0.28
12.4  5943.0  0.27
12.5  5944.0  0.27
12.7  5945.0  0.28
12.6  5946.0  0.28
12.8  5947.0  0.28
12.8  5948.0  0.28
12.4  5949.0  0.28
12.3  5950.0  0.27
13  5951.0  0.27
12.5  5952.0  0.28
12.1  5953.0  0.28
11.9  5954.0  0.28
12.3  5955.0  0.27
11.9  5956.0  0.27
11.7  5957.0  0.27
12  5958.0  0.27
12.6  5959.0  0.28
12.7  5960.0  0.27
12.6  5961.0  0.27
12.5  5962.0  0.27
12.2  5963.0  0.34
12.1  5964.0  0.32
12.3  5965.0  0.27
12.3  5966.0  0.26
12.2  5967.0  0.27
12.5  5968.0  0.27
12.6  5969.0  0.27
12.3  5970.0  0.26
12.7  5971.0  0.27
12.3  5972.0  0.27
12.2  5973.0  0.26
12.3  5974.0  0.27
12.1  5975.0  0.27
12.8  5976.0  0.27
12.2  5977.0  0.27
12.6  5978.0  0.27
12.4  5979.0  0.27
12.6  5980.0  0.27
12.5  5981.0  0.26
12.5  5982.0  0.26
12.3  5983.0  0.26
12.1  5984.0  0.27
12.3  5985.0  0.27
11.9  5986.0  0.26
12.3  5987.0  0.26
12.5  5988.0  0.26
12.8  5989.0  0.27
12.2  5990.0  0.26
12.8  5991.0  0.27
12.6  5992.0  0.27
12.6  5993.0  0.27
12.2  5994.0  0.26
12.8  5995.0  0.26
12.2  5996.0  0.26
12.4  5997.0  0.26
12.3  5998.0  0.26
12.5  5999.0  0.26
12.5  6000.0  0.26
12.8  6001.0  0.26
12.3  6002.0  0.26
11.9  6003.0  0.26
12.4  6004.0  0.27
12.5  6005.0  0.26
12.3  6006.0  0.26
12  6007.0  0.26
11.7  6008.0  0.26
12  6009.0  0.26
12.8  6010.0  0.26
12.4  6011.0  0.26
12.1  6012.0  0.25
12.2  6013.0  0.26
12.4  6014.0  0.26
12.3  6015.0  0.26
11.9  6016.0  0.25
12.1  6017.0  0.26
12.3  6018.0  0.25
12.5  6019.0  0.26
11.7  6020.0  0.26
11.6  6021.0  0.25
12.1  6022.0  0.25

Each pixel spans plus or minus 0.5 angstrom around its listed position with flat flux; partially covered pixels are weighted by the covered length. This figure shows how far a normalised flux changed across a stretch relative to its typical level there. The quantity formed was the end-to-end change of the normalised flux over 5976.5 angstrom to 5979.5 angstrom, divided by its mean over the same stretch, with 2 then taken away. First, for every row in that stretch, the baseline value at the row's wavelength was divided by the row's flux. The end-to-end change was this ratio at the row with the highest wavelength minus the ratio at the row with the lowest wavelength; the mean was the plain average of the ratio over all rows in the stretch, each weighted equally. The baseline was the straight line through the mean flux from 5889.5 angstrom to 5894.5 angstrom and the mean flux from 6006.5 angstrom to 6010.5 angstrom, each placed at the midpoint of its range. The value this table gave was -2.01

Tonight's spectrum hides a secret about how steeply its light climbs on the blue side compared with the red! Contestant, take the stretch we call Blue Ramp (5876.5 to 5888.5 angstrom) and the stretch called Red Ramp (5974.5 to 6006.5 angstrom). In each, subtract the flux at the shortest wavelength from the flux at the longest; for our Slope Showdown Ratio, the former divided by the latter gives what -15.0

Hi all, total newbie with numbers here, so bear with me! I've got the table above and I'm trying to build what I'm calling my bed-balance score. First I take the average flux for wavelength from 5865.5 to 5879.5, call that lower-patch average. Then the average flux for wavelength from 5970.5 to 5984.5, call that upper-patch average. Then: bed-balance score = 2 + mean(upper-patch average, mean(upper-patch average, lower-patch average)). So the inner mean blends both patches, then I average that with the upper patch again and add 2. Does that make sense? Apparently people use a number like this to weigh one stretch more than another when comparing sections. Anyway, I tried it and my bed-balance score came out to 14.4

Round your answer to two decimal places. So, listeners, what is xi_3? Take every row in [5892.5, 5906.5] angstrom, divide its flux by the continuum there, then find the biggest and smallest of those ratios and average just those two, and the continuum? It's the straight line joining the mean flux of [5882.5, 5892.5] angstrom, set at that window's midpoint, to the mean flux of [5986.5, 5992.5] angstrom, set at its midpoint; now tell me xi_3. 0.92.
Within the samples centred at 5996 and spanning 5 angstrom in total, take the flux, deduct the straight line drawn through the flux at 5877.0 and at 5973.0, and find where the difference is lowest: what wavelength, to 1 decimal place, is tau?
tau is 5994.0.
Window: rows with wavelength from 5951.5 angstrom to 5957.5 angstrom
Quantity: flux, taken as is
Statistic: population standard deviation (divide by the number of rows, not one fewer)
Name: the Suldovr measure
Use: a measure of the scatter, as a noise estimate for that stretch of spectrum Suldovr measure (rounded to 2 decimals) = 0.27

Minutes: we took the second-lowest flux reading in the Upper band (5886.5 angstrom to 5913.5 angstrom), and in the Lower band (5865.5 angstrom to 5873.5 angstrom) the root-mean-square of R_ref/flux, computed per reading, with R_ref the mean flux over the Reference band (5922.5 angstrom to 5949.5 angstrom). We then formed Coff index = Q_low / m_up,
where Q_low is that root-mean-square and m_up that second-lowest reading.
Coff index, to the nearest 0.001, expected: 0.144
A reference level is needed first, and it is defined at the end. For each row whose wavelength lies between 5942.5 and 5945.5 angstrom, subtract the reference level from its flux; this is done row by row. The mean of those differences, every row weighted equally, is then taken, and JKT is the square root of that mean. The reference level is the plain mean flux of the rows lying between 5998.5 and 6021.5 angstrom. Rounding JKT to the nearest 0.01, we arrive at 0.55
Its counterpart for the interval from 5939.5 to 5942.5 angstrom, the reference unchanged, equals 0.49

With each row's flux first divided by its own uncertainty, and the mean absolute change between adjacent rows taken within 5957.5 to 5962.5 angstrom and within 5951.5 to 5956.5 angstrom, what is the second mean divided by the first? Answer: 2.0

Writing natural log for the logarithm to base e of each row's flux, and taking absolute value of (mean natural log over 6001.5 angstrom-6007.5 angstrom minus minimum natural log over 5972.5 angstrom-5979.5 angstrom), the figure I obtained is 0.01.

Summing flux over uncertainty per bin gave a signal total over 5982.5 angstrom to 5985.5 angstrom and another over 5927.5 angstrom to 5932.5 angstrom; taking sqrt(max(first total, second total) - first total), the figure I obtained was 9.3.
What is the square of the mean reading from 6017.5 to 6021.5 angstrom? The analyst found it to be 145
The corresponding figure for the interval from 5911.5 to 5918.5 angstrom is 148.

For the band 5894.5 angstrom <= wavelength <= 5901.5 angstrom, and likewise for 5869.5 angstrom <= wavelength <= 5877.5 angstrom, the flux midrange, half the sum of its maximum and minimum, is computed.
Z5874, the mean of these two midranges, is 11.2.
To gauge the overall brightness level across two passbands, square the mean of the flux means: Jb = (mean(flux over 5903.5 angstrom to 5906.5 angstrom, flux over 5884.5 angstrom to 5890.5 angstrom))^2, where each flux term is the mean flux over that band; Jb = 125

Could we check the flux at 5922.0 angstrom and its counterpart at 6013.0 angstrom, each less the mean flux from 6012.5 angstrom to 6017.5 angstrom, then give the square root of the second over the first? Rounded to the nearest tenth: 1.0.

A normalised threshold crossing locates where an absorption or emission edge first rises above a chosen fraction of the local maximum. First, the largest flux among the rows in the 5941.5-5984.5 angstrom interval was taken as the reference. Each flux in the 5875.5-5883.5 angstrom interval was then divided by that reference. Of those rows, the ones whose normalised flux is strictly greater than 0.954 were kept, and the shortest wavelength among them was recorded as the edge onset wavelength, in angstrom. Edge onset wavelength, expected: 5876.0 angstrom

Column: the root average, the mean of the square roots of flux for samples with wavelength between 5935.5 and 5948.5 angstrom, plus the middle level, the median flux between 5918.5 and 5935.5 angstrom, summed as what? 15.8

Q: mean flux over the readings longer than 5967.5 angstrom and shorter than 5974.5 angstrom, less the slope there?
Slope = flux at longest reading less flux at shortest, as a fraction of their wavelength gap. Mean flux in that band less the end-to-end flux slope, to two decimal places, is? 12.45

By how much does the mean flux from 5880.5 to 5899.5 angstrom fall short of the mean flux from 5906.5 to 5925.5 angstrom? 1.7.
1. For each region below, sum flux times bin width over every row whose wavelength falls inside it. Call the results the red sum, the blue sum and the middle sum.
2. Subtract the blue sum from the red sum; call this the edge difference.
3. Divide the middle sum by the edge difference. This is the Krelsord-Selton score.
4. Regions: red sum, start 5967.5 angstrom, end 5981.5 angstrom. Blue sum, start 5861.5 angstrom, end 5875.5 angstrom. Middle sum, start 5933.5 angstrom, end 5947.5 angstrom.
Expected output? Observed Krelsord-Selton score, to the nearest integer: 87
